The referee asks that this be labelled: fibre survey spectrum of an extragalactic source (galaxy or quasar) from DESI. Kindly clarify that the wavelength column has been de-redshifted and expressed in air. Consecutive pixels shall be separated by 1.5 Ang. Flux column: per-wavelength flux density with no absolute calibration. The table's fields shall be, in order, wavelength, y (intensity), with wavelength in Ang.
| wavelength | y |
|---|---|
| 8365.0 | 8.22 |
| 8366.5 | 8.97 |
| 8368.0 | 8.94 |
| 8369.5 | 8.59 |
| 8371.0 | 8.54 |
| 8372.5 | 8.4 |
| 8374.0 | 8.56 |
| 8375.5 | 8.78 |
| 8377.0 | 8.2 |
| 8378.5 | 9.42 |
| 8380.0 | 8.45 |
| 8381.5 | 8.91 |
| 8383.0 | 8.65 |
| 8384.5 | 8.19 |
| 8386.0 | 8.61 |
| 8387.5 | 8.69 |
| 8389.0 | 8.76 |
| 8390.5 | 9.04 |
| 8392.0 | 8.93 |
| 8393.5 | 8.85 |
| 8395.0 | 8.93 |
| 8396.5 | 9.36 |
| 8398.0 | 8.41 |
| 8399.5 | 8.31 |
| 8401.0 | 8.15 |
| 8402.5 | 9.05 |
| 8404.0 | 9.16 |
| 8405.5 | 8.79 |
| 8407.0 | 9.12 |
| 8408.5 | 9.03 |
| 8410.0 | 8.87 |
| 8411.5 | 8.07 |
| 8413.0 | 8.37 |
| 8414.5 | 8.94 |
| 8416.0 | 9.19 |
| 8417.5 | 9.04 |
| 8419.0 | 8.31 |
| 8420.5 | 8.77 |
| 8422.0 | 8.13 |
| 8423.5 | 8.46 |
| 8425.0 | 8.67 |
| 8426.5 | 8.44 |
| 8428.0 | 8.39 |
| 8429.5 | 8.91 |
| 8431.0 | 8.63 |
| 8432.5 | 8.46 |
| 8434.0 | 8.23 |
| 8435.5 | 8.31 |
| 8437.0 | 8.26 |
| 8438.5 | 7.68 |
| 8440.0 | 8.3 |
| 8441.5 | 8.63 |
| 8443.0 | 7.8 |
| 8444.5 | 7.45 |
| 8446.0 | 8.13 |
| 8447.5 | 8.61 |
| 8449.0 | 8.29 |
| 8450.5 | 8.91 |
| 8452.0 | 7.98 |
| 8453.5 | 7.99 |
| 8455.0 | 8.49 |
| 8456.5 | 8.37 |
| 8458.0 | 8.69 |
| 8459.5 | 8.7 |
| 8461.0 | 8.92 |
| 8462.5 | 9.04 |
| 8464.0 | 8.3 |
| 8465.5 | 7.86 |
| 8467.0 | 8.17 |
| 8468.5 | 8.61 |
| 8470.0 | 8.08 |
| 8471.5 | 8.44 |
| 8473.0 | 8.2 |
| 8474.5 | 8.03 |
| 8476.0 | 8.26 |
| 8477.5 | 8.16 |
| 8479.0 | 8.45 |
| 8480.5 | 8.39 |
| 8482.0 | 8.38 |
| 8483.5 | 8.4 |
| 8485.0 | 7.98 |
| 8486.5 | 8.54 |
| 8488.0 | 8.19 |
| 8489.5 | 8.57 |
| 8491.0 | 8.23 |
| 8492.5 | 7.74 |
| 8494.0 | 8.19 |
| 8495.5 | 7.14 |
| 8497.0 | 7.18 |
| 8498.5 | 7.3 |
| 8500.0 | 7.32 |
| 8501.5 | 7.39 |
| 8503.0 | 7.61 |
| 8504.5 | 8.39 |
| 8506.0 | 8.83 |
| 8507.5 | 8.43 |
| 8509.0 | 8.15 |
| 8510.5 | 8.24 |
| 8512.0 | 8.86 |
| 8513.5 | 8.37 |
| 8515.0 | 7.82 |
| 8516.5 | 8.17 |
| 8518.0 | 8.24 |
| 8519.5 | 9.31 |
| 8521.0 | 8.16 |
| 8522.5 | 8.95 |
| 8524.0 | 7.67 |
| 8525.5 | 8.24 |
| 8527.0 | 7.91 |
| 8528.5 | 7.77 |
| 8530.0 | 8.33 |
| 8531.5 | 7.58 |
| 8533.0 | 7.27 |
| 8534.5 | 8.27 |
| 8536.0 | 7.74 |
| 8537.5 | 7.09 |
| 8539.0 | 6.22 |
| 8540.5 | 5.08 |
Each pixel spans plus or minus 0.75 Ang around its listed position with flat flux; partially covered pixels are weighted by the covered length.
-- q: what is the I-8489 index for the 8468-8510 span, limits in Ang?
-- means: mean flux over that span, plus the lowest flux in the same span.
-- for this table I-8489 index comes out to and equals 15.2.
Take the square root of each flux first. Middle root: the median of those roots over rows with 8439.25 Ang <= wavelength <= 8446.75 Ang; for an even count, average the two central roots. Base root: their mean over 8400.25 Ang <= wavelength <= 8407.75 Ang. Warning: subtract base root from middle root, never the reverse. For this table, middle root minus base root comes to -0.12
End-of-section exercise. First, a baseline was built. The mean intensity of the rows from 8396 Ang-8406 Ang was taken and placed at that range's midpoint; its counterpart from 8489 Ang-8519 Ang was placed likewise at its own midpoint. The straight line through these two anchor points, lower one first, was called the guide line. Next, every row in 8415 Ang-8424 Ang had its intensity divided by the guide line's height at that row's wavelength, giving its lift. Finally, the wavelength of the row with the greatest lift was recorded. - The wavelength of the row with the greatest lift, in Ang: 8416.0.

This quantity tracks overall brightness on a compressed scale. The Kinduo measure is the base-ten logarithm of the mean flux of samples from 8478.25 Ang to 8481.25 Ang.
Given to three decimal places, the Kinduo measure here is 0.925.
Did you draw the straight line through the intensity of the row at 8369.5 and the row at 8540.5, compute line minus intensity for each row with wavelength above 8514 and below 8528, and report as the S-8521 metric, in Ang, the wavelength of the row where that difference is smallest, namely 8519.5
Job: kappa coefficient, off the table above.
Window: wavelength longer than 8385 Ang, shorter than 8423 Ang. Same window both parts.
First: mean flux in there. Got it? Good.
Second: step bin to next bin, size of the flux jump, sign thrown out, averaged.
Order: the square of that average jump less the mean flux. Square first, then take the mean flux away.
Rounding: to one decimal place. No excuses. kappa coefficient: -8.6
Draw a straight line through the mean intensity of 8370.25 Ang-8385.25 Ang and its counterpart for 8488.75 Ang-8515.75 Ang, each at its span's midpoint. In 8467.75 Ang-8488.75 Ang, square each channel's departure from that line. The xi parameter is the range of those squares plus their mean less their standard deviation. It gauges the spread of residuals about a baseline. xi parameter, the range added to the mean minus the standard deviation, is 0.22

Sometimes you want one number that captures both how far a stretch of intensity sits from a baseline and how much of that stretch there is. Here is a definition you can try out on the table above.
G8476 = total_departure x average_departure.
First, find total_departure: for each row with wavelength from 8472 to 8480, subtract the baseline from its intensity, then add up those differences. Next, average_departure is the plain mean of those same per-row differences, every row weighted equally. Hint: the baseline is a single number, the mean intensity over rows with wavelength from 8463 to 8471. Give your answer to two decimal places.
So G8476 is 0.00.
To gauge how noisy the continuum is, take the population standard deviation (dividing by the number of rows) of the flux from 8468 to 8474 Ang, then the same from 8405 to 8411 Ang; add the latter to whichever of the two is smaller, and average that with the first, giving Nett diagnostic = 0.23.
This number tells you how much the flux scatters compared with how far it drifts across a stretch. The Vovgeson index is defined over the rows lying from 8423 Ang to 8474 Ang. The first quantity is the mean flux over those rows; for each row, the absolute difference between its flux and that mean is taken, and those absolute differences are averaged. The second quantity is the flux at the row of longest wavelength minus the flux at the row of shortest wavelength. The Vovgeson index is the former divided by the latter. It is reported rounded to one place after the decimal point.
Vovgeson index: -1.1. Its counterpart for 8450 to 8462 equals 29.9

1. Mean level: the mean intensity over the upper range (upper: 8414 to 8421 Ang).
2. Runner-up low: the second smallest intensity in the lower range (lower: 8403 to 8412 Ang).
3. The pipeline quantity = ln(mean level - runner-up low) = -2.8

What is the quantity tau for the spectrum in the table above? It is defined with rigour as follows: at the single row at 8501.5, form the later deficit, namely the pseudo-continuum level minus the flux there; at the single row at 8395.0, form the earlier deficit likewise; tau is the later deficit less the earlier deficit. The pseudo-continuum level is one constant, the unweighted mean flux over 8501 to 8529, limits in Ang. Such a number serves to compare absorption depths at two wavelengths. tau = 1.54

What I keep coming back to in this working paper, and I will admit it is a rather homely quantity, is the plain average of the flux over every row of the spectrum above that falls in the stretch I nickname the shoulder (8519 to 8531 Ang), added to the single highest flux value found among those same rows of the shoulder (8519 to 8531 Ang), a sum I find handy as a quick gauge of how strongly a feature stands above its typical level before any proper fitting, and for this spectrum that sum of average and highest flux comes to 17.6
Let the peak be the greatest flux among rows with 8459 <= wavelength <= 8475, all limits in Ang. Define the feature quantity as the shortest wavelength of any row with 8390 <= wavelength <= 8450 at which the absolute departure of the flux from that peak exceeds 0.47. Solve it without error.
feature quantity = 8398.0 Ang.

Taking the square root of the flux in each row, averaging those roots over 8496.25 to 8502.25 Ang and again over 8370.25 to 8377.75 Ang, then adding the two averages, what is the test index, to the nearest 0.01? 5.62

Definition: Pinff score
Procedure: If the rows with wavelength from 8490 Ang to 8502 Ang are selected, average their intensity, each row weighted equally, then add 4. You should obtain 11.6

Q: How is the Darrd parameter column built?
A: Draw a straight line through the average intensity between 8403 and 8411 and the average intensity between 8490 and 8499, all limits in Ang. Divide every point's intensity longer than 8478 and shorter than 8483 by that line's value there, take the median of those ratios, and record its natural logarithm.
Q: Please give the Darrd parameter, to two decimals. 0.07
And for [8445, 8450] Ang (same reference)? -0.01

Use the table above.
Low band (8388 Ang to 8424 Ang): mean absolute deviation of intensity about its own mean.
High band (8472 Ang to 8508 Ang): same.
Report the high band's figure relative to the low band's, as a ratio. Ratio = 1.26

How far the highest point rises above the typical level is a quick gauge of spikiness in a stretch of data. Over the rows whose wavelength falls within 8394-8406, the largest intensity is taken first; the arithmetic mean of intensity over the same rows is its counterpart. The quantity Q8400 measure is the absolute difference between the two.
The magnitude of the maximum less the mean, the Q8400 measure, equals 0.59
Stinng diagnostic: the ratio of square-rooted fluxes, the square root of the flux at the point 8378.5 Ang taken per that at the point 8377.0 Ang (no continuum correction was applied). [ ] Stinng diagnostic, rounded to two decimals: 1.07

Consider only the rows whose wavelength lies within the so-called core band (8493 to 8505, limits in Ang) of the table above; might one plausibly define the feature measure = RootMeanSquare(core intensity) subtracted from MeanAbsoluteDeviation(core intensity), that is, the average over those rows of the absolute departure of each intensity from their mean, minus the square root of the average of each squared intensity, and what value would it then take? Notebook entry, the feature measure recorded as -7.2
